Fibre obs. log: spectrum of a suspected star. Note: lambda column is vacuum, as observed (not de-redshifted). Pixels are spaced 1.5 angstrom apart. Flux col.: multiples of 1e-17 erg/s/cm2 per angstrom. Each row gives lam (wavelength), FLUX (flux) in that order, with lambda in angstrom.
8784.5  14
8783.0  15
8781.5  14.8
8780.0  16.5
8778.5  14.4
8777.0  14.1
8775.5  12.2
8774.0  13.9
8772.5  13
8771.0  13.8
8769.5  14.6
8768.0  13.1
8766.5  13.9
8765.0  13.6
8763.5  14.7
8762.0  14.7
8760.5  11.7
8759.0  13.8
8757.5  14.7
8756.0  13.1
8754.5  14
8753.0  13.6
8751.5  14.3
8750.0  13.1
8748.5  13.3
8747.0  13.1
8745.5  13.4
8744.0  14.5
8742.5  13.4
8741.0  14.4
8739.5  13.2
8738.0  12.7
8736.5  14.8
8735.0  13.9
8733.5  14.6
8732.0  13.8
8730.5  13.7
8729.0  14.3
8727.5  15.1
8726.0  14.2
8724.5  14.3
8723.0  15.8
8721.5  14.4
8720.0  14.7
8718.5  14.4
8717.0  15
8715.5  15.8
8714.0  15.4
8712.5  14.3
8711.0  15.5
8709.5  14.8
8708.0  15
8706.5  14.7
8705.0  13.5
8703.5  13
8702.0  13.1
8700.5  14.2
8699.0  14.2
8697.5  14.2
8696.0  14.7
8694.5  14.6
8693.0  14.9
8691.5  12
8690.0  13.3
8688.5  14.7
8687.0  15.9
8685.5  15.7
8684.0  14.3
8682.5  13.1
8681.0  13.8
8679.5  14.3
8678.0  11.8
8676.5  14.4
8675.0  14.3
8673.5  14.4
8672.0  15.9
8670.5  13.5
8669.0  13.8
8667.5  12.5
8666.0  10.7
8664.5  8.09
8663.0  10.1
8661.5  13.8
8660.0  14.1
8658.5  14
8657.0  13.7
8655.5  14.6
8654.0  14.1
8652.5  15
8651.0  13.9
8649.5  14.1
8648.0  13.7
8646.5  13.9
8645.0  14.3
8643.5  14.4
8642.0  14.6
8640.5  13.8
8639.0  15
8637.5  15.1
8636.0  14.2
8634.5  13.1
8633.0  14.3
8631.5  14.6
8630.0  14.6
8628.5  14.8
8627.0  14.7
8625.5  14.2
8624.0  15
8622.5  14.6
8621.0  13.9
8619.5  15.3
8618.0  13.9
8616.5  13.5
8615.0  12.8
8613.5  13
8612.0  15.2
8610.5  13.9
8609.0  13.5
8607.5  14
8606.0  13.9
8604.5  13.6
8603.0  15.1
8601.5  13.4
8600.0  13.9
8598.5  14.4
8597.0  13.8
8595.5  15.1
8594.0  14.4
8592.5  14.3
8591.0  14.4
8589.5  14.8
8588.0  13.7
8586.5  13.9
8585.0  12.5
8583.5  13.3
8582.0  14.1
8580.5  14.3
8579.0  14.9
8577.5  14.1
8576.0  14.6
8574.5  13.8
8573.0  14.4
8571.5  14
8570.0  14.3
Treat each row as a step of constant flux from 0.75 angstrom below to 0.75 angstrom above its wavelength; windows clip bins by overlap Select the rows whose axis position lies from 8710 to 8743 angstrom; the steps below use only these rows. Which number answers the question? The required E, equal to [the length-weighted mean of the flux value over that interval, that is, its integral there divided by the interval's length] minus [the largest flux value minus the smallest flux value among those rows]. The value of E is 11.4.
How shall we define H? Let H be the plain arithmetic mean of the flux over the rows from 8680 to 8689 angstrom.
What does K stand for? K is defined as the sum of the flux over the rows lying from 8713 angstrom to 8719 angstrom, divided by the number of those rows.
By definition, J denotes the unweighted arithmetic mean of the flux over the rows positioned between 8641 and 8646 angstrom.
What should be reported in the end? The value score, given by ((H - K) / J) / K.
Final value -0.0026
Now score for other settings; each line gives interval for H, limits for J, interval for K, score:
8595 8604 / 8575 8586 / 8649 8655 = 0.0000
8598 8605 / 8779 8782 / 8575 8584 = -0.0006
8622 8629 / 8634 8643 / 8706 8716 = -0.0019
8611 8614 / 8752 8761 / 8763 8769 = 0.0015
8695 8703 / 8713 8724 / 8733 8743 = 0.0011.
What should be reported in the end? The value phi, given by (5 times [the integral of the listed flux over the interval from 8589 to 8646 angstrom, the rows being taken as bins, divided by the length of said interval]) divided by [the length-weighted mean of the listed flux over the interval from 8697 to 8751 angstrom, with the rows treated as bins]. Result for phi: 5.01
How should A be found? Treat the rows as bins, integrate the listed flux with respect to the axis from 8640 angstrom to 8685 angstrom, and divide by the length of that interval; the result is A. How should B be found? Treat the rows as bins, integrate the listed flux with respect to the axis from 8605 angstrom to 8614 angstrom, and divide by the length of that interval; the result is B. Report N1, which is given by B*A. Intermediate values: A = 13.6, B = 13.9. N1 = 189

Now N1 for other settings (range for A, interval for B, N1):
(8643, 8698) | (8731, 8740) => 190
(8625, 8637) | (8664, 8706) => 197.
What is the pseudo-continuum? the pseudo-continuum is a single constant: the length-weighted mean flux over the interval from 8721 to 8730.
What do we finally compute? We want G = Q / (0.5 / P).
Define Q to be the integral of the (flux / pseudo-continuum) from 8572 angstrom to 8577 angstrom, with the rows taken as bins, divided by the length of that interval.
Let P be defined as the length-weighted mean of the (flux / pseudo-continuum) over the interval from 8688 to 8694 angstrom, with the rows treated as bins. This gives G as 1.82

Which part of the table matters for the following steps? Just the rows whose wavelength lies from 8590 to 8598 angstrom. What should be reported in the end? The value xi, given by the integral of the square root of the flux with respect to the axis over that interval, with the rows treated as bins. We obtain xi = 30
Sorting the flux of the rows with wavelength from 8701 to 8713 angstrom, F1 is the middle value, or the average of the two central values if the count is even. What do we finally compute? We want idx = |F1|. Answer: 14.5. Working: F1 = 14.5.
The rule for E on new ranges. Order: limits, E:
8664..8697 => 5.9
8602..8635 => 11.7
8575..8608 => 11.5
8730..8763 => 10.6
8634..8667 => 6.5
